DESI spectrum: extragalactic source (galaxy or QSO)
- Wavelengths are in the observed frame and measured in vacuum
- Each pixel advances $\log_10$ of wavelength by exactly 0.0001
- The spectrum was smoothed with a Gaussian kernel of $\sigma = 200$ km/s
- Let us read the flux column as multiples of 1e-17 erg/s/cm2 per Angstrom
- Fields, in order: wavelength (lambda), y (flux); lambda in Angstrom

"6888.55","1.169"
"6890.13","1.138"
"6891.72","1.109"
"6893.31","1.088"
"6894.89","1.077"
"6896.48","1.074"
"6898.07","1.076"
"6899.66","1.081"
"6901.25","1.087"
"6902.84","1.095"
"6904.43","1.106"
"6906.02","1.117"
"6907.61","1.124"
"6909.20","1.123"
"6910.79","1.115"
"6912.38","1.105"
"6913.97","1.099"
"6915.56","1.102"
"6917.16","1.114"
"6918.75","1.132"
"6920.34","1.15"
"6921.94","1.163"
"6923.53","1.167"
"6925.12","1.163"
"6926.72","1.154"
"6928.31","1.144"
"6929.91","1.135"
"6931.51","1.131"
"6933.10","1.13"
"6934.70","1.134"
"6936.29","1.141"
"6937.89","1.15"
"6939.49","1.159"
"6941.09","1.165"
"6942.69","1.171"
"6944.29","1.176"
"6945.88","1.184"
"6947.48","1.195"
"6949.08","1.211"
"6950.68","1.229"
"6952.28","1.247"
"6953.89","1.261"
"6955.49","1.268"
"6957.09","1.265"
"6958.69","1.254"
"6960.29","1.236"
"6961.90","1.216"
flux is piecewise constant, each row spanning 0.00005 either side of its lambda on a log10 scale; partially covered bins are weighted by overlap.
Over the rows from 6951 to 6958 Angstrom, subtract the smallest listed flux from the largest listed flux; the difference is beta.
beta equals 0.021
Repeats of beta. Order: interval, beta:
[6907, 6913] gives 0.019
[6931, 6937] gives 0.011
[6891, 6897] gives 0.035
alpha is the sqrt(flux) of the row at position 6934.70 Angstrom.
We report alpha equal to 1.06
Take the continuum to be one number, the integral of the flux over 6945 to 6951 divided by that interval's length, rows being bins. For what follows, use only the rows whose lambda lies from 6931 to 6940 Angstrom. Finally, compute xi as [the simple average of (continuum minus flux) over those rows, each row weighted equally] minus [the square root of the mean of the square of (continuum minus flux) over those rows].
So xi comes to -0.0009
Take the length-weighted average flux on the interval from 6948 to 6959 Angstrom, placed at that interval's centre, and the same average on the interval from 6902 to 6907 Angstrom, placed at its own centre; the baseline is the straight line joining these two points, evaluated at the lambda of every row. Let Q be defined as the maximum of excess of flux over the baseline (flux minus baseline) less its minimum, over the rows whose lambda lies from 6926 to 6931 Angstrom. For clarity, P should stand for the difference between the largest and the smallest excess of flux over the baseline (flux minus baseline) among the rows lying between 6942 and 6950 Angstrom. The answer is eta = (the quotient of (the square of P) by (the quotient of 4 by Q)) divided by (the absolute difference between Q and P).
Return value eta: 0.0005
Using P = 0.02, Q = 0.03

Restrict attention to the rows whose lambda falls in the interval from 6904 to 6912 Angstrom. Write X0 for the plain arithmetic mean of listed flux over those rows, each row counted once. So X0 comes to 1.12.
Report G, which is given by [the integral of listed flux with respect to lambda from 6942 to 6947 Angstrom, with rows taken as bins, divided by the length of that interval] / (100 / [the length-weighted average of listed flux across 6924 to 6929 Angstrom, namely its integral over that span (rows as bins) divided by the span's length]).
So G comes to 0.0136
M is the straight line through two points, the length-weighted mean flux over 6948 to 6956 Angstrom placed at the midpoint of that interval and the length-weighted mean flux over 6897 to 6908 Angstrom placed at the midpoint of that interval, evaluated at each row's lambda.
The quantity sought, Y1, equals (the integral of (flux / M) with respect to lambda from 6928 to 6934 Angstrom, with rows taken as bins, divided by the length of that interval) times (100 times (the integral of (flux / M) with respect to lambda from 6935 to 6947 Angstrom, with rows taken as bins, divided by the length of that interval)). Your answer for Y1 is 92.7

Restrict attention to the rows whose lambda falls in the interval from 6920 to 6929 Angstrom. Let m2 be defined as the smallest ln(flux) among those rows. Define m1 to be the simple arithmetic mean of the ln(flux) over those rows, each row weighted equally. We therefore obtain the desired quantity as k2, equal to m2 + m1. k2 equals 0.28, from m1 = 0.15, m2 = 0.135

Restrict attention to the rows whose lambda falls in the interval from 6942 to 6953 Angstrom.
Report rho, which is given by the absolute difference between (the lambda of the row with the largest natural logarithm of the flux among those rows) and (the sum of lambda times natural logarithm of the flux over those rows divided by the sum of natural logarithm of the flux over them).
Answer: 4.4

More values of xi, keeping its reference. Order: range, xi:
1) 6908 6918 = -0.0004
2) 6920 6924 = -0.0006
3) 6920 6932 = -0.0015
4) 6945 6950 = -0.0059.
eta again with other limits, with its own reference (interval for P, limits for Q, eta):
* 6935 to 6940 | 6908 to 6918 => 0.0000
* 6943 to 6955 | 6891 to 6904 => 0.0065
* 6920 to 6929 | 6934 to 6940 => 0.0002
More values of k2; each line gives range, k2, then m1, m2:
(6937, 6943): 0.29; 0.15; 0.140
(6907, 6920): 0.20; 0.11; 0.094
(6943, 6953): 0.35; 0.19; 0.162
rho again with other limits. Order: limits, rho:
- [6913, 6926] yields 3.3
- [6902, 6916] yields 1.6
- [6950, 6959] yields 0.7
